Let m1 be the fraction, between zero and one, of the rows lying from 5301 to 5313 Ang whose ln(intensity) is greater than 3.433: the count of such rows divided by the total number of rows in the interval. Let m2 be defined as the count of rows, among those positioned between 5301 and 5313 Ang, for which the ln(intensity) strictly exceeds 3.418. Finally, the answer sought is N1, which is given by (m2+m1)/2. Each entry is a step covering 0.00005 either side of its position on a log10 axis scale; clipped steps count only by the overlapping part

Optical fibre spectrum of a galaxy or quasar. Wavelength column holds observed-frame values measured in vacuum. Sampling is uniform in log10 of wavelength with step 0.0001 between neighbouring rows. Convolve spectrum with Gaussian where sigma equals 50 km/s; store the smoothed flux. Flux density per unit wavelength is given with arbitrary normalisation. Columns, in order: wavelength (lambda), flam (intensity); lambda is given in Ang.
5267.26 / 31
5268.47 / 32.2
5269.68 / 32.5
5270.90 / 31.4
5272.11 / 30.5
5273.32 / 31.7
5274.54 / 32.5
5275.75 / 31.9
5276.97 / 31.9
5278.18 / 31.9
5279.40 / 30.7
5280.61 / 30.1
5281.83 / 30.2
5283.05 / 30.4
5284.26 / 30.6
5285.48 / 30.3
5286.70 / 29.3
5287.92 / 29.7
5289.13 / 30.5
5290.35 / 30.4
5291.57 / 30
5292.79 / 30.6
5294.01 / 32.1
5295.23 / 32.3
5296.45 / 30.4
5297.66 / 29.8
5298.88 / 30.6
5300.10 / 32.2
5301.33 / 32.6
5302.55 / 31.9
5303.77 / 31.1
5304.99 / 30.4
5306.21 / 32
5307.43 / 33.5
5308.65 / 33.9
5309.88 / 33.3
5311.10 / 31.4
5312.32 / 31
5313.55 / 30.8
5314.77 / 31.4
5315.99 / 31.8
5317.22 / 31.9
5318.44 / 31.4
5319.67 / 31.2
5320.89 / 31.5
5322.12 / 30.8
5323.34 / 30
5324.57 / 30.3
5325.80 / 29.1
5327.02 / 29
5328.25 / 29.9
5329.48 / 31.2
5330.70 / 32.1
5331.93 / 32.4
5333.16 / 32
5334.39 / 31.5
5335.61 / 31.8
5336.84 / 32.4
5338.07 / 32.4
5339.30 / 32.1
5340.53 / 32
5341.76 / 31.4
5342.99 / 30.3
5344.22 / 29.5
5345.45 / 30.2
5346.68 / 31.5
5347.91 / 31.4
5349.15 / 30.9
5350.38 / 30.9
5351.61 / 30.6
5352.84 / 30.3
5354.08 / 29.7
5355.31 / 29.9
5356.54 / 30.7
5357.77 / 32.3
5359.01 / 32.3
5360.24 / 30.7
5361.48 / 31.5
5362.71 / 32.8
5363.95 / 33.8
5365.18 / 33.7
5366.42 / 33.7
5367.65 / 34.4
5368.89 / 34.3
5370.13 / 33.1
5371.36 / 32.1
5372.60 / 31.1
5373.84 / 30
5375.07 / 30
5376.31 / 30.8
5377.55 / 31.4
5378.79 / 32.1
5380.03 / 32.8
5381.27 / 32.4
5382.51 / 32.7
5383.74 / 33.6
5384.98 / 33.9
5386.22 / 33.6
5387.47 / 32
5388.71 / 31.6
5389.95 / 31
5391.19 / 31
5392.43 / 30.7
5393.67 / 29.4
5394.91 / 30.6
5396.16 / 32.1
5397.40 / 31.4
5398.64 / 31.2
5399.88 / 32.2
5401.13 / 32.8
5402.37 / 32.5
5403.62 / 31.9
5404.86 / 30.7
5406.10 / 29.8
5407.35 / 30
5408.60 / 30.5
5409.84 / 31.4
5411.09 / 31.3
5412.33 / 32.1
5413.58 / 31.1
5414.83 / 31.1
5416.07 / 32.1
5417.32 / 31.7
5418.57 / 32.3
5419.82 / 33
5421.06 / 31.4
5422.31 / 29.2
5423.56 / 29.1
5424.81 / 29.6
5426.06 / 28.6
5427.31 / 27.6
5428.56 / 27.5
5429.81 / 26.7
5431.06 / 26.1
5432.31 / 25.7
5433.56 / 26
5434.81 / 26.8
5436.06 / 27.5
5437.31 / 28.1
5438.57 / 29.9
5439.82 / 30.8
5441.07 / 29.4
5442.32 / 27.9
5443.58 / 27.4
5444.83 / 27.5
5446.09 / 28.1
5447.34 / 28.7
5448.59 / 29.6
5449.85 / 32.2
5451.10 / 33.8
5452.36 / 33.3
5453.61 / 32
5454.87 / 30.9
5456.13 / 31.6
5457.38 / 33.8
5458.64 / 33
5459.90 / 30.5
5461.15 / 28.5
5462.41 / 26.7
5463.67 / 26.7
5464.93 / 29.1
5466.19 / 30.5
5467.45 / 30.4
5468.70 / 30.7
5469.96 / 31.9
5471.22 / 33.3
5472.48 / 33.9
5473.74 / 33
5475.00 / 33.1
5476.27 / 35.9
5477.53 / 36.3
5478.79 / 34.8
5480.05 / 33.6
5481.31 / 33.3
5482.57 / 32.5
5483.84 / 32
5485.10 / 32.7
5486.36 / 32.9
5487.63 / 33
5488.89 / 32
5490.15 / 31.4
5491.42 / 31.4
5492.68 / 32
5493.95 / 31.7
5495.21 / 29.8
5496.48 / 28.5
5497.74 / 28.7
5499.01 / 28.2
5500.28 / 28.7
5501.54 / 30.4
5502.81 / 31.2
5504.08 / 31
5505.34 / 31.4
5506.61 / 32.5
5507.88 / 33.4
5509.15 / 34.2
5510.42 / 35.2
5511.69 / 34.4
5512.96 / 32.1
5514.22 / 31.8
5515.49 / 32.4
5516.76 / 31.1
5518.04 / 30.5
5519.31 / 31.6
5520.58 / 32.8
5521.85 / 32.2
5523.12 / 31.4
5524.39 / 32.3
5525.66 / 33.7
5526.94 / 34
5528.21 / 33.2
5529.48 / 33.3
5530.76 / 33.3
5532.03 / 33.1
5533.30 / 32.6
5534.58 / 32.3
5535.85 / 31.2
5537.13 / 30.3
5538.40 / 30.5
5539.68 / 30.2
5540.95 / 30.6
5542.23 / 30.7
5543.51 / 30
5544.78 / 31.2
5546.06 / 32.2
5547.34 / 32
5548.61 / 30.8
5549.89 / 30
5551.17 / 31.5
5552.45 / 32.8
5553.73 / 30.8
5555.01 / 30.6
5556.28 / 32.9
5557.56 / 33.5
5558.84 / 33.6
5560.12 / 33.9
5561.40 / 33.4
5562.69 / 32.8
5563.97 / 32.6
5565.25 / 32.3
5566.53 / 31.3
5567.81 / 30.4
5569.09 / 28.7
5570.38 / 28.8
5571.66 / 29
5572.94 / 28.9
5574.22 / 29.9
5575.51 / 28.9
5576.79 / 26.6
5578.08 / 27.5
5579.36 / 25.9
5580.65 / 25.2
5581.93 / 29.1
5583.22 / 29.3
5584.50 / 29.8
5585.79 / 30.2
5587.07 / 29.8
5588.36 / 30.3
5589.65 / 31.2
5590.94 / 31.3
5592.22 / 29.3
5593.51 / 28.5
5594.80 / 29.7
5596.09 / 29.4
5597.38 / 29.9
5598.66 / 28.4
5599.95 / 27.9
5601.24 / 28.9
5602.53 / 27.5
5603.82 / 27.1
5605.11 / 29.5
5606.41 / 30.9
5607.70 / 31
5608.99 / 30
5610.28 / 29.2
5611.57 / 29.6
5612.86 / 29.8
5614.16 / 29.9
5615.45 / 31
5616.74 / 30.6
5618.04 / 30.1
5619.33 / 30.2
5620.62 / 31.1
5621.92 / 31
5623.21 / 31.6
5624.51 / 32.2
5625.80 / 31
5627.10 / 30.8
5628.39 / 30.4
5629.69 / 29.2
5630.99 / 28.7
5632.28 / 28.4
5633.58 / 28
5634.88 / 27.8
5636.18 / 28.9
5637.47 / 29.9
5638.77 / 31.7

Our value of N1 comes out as 5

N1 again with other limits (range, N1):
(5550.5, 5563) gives 5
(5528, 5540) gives 4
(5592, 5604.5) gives 0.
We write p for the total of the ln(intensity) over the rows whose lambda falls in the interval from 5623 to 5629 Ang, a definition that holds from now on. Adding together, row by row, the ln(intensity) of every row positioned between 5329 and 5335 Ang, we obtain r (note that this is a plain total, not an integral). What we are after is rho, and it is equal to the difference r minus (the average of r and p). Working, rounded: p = 17.2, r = 17.3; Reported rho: 0.05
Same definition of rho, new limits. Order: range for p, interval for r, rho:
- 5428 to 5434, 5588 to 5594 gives 0.33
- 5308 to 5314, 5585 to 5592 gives -0.12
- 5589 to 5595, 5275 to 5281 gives 0.11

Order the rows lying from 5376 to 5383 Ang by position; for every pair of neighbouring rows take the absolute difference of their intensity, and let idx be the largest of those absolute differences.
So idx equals 0.70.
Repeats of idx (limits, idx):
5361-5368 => 1.30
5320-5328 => 1.20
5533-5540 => 1.10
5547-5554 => 2.00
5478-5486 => 1.20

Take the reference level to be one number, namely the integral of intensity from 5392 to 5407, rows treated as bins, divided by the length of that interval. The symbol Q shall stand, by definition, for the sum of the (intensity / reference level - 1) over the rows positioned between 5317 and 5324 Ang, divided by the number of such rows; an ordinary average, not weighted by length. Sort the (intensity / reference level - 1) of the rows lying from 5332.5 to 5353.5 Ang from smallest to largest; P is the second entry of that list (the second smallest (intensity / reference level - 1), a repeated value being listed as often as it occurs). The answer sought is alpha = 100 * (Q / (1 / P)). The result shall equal 0.01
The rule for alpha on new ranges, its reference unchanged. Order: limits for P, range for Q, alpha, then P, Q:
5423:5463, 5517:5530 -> -0.67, -0.168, 0.04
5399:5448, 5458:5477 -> 0.06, -0.168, 0.00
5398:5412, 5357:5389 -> -0.15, -0.040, 0.04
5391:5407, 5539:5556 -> 0.03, -0.047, -0.01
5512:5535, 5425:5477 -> 0.02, -0.005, -0.04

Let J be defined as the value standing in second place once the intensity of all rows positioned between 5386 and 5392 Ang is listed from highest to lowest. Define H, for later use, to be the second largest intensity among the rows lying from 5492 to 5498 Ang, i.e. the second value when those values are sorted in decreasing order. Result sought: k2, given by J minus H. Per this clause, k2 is 0.3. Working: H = 31.7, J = 32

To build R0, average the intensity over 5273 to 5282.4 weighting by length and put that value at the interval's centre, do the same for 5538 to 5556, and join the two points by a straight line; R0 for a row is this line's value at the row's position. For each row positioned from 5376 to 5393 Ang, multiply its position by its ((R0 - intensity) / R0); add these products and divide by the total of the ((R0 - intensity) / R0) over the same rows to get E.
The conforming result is 5383.3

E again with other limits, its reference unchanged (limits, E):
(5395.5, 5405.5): 5400.2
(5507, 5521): 5511.8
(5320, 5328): 5325.5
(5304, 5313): 5308.7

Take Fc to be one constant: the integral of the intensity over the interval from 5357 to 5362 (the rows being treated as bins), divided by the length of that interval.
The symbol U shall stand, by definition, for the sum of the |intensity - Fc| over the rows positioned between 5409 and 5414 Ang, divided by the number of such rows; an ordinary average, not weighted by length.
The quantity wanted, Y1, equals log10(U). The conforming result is -0.4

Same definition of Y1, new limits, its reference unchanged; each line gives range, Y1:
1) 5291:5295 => 0.0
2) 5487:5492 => -0.3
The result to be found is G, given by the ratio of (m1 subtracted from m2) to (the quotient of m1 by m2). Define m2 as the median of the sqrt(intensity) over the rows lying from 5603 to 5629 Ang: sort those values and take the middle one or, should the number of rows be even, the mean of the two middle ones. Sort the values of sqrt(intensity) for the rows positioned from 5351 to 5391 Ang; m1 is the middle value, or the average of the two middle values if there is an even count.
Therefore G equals -0.14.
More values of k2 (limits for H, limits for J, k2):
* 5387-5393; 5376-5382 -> 0.8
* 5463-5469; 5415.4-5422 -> 1.8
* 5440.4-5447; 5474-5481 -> 7.8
